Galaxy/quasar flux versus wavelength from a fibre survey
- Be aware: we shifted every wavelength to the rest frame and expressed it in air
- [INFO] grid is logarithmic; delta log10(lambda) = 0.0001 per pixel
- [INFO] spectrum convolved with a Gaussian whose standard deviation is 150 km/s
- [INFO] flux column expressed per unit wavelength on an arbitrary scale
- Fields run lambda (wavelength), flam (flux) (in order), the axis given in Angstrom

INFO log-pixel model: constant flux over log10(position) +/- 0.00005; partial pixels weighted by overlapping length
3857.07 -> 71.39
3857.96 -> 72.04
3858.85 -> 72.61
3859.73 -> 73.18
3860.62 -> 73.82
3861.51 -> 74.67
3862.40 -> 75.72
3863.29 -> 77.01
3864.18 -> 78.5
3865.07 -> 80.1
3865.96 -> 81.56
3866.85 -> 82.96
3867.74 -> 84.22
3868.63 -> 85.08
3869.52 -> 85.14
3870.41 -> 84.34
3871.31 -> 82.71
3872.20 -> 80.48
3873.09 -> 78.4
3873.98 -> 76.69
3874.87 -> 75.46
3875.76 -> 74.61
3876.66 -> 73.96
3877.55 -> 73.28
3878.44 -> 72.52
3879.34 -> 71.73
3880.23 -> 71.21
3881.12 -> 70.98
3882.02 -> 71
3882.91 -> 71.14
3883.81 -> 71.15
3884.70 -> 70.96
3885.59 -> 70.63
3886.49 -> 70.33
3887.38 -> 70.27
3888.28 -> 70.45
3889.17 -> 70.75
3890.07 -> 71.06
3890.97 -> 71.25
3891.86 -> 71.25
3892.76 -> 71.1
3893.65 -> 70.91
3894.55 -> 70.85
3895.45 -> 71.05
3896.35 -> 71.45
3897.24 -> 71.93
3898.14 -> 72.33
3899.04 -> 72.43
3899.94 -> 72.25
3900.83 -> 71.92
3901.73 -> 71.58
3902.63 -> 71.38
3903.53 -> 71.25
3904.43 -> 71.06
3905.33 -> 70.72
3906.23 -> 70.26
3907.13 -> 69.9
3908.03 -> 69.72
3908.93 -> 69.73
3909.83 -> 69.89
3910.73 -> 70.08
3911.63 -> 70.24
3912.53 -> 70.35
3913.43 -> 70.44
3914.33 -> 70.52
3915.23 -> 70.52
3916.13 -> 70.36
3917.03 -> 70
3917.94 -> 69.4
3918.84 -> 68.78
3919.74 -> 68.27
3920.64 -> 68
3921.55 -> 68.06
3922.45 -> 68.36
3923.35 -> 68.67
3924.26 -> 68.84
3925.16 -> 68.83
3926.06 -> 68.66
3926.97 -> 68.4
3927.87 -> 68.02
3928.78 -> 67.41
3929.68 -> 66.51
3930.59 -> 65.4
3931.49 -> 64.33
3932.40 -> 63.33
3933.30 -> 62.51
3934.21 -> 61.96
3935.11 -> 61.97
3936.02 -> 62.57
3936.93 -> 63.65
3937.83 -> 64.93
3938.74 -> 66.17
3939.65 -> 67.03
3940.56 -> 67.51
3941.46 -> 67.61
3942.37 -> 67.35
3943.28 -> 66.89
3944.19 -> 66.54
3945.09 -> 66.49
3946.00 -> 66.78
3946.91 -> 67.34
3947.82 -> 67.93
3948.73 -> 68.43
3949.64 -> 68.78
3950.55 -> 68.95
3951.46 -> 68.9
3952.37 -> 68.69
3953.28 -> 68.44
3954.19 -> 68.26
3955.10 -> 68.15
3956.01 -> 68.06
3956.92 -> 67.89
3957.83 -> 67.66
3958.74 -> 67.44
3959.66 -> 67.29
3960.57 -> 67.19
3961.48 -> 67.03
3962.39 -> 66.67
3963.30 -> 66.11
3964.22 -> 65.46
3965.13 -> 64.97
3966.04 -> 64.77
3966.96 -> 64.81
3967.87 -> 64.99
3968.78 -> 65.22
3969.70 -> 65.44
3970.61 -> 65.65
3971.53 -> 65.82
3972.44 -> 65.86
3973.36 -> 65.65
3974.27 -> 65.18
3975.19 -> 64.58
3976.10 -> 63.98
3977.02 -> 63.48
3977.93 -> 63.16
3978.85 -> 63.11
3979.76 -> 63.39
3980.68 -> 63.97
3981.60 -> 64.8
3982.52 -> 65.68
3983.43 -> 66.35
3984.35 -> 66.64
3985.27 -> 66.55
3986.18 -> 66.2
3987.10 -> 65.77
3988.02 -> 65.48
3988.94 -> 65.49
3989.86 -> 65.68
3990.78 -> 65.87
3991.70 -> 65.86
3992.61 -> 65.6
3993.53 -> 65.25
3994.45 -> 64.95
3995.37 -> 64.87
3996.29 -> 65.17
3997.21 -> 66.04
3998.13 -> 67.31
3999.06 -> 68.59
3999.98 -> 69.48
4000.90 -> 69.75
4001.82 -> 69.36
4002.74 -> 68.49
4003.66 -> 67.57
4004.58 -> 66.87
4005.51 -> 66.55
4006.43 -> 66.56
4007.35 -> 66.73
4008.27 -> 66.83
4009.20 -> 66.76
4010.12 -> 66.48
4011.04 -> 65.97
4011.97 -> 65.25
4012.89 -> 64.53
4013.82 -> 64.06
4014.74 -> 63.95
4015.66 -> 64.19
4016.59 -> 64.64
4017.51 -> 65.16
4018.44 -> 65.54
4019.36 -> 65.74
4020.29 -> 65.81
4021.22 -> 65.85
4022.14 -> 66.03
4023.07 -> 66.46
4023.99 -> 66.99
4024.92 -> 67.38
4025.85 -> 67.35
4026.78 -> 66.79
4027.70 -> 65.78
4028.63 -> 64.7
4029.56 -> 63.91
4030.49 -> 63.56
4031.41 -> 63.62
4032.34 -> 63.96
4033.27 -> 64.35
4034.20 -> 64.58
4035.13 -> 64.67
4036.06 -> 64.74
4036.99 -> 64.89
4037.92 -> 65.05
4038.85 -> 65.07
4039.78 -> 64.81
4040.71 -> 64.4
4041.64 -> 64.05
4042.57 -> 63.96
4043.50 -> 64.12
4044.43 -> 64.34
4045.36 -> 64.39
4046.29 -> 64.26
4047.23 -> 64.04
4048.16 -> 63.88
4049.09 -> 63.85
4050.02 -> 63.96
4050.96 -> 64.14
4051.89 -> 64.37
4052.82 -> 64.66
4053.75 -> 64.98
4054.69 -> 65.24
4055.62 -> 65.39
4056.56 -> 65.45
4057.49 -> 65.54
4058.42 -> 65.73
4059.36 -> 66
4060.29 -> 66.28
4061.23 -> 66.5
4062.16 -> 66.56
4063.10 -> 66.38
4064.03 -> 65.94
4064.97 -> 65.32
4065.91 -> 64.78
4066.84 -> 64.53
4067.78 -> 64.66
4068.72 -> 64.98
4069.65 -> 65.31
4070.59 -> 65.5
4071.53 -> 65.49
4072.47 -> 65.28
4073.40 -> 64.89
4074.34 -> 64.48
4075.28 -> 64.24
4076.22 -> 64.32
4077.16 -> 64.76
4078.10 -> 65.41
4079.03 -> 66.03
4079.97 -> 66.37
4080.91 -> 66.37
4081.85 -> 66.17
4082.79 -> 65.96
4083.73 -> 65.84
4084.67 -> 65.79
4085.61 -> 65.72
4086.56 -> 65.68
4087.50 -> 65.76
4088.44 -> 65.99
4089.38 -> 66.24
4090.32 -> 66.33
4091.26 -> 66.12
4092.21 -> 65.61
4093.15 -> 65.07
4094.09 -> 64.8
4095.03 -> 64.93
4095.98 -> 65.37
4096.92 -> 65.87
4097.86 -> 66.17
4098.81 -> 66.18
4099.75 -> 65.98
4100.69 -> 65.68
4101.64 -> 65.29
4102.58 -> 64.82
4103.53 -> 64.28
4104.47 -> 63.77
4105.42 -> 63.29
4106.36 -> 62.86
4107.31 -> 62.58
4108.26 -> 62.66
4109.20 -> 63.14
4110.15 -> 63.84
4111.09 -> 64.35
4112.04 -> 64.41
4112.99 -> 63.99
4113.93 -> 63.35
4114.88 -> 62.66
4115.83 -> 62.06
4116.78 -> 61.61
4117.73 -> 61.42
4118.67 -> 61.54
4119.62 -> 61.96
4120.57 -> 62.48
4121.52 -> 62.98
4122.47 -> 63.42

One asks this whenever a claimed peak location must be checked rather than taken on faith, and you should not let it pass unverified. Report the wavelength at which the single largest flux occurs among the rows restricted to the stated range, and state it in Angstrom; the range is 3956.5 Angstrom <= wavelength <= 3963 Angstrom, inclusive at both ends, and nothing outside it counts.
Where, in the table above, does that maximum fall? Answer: 3956.92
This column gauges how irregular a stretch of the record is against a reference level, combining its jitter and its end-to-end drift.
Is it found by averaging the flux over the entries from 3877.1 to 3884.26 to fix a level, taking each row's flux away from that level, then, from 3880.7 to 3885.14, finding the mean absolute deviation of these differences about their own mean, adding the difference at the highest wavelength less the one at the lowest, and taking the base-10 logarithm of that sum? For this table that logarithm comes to -1.0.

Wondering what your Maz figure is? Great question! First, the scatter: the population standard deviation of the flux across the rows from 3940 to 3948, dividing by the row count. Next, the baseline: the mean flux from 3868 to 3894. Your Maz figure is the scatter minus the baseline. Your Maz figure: -74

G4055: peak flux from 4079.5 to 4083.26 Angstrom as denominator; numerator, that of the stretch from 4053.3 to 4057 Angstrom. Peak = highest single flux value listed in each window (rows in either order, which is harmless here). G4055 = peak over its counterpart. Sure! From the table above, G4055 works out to 0.99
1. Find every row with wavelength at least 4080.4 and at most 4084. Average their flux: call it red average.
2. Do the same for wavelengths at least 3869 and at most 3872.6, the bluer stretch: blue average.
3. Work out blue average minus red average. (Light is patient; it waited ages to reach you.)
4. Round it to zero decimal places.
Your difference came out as 17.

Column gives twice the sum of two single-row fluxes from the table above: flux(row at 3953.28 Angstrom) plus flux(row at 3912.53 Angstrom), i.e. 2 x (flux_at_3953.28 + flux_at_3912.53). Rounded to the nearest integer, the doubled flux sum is 278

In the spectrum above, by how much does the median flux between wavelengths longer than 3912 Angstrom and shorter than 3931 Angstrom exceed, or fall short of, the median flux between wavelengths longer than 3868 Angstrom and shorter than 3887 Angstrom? -5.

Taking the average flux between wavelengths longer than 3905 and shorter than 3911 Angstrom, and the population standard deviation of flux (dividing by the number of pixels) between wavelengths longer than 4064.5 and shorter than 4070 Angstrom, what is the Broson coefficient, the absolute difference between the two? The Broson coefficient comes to 69.7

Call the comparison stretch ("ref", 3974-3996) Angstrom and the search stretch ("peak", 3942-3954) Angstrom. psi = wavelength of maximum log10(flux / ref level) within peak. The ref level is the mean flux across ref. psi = 3950.55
